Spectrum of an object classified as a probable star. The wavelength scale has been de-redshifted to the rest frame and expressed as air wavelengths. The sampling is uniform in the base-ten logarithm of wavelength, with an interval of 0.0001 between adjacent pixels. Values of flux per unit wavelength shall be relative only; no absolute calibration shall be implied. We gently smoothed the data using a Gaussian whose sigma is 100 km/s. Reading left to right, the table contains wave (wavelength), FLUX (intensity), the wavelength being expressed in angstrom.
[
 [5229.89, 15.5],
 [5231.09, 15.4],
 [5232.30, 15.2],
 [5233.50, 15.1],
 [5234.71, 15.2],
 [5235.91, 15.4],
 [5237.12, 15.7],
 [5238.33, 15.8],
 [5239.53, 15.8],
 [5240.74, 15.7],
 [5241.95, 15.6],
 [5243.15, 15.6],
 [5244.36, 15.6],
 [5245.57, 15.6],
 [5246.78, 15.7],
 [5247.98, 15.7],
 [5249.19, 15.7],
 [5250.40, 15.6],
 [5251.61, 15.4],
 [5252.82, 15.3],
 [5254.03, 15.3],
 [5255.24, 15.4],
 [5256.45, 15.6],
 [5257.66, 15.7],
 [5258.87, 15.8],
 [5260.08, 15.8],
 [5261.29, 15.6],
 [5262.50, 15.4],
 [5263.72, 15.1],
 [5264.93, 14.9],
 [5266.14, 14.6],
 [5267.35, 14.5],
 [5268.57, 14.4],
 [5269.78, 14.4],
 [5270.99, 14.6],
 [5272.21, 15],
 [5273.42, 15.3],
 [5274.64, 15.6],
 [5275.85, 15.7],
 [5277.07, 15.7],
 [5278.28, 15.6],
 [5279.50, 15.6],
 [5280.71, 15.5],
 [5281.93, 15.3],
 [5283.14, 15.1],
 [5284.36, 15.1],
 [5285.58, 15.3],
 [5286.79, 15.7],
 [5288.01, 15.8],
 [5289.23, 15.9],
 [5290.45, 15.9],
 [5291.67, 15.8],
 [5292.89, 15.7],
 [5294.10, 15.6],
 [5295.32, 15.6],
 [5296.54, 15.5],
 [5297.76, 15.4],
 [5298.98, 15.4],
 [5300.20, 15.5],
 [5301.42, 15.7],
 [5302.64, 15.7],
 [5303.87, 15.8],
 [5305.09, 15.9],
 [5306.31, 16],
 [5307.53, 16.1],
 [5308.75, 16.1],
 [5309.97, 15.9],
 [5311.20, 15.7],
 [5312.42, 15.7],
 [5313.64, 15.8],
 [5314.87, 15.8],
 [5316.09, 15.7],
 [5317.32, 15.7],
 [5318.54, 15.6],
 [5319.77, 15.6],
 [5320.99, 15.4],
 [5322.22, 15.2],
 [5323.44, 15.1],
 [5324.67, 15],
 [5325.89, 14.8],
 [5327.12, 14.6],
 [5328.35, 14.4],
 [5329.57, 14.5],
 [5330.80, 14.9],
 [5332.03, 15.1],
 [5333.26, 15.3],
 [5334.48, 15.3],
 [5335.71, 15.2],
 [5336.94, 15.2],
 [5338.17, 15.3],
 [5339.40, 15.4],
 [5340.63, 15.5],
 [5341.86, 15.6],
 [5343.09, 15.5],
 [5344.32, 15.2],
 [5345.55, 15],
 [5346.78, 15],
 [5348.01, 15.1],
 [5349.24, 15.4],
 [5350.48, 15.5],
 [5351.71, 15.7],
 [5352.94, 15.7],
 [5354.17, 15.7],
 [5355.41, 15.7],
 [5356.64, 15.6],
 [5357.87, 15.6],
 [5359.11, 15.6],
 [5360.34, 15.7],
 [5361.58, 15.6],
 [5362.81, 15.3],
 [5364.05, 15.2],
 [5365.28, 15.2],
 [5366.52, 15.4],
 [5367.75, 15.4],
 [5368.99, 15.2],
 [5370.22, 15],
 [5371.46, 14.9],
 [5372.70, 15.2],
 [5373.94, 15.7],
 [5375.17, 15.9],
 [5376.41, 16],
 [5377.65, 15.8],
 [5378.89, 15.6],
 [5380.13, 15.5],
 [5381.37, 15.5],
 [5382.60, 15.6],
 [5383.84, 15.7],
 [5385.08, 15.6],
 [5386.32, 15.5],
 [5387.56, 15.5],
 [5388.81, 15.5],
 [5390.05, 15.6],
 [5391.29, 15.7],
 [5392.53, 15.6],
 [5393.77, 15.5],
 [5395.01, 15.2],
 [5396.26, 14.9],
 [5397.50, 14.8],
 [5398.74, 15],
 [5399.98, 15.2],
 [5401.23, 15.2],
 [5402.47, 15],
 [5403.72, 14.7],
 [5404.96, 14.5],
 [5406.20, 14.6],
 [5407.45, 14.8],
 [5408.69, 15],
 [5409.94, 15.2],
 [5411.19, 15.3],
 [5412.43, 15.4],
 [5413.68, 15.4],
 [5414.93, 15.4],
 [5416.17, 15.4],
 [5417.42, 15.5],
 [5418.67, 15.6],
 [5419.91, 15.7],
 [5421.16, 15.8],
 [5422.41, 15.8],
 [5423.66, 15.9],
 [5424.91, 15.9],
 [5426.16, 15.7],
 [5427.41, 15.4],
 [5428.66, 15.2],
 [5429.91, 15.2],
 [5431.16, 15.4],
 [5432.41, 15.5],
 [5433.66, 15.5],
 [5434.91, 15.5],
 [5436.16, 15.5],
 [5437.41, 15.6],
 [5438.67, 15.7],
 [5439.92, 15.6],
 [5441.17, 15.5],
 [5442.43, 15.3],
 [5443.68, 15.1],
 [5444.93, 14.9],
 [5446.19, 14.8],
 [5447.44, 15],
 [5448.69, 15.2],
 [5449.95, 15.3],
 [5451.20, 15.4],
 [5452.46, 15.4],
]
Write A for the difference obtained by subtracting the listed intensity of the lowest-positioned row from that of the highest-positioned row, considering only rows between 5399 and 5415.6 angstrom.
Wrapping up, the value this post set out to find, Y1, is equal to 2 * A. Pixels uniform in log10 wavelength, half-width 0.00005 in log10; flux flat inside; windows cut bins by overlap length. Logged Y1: 0.4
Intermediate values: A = 0.2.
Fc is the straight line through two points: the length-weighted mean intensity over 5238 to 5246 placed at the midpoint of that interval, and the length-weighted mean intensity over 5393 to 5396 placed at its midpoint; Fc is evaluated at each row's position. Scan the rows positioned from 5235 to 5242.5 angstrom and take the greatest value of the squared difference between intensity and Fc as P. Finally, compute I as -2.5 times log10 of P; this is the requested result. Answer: 2.7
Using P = 0.08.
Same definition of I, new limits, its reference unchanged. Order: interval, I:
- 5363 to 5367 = 3.9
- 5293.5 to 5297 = 6.1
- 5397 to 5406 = 0.6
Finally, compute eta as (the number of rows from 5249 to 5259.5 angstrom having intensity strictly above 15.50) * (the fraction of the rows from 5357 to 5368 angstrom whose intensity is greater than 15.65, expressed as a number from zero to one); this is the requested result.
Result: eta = 0.6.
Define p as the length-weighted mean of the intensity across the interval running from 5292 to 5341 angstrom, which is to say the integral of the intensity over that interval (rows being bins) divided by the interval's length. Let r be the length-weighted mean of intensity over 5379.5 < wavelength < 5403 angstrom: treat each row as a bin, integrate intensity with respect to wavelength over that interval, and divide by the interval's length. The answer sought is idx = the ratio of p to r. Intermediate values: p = 15.4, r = 15.4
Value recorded 1.004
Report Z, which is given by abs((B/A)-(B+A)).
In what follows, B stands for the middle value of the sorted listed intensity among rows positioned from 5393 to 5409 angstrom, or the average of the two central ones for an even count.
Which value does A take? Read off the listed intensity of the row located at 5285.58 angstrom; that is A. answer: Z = 29.3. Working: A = 15.3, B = 15.0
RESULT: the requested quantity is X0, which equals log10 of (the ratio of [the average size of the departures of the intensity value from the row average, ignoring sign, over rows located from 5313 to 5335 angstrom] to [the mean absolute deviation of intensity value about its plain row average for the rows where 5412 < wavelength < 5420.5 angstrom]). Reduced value 0.57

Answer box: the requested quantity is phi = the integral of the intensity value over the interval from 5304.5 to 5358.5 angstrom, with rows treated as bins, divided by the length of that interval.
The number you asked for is 15.4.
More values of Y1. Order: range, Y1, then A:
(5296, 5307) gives 1.0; 0.5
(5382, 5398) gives -1.6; -0.8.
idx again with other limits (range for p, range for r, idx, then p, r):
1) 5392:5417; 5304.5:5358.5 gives 0.980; 15.1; 15.4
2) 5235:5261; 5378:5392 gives 1.002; 15.6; 15.6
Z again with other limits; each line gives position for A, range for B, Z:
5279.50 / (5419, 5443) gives 30.1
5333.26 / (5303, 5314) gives 30.2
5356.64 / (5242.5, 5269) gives 30.2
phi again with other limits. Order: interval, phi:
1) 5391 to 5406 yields 15.1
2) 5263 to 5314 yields 15.5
